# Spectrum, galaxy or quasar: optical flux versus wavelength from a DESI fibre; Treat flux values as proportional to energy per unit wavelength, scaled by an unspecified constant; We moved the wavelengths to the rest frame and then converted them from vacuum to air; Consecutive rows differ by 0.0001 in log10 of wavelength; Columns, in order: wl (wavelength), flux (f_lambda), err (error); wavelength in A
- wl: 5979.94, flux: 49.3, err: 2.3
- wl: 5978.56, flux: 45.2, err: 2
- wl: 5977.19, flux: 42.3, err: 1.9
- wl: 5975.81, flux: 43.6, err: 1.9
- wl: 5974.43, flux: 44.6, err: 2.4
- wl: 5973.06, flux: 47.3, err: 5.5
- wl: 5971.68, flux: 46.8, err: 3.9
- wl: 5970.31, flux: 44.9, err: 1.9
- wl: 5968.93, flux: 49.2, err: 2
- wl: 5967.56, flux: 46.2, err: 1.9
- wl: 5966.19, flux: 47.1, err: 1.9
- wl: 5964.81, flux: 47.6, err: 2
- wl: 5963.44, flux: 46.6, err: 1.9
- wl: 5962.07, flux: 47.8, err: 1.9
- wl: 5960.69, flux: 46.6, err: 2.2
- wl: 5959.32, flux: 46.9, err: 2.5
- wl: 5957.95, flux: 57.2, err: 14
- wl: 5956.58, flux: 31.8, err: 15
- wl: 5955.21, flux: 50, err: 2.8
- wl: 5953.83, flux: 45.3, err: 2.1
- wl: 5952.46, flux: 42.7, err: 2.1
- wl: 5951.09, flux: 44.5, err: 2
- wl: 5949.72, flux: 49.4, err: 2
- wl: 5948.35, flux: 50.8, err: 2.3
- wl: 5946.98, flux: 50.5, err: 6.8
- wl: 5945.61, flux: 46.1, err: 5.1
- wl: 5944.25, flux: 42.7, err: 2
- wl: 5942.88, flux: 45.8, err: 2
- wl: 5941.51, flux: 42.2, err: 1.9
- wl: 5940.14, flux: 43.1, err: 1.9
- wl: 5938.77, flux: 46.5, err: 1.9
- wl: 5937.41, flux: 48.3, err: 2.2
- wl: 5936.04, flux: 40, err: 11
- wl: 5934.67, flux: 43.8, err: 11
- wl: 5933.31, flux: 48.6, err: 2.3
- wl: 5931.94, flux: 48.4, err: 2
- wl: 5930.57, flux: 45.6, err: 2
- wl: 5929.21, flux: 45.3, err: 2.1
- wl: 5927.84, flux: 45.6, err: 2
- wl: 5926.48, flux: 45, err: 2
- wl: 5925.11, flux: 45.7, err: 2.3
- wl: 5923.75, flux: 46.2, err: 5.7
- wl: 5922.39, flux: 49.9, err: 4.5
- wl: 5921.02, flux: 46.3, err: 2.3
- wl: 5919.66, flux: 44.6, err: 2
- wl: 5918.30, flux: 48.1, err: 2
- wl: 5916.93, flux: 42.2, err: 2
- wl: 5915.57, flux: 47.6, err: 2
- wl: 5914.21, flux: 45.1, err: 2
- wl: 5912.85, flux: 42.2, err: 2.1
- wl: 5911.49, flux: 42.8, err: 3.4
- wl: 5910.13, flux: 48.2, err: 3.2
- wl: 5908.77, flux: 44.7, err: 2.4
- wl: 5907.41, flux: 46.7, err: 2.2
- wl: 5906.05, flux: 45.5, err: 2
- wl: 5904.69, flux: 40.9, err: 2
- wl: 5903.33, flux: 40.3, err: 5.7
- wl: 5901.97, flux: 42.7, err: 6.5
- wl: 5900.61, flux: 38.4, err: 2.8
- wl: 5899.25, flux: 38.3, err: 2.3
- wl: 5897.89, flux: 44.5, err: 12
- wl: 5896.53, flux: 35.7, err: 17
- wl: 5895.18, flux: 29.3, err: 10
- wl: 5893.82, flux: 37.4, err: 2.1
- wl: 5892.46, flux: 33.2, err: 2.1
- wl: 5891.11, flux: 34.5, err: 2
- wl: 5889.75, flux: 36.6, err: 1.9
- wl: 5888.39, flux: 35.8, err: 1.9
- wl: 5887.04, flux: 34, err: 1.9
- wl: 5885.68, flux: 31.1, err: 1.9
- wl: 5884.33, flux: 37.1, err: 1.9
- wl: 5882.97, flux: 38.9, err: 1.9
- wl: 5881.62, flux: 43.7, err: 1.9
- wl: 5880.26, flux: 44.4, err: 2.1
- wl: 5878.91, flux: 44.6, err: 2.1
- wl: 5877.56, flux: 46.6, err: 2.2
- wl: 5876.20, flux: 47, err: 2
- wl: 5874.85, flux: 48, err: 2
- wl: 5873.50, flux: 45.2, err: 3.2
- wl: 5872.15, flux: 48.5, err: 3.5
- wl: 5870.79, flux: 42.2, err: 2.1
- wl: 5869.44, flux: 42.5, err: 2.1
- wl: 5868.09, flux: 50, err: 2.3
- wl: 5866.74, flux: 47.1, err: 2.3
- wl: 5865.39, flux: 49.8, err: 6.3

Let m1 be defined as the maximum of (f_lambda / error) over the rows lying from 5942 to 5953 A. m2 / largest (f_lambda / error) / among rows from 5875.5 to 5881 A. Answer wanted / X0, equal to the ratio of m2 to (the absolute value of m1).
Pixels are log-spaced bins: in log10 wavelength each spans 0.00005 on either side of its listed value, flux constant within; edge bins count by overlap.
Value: 0.95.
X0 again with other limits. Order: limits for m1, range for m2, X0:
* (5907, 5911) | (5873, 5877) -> 1.13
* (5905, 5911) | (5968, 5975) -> 1.08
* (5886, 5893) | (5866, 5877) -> 1.25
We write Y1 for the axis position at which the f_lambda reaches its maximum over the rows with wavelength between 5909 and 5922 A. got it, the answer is 5910.13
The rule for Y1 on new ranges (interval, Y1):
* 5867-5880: 5868.09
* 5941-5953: 5948.35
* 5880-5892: 5880.26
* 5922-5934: 5922.39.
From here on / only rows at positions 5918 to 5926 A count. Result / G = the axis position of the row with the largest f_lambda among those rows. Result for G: 5922.39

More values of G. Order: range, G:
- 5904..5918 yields 5910.13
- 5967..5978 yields 5968.93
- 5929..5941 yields 5933.31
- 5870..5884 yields 5872.15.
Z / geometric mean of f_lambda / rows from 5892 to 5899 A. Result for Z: 35.7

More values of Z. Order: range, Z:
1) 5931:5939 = 45.8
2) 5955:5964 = 46.1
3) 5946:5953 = 47.5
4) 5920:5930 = 46.3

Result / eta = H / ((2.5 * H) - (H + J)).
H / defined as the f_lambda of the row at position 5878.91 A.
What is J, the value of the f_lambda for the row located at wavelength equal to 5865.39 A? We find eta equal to 2.6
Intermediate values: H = 44.6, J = 49.8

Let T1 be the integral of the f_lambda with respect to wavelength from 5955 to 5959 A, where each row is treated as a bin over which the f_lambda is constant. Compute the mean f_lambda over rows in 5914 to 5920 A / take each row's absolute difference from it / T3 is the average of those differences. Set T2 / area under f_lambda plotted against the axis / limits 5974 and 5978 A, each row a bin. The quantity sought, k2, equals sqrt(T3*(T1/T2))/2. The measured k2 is 0.70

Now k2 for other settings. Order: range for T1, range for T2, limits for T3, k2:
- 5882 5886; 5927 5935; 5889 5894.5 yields 0.40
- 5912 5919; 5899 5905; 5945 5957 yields 1.16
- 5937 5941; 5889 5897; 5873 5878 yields 0.36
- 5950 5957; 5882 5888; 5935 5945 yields 0.92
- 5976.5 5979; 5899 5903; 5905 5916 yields 0.53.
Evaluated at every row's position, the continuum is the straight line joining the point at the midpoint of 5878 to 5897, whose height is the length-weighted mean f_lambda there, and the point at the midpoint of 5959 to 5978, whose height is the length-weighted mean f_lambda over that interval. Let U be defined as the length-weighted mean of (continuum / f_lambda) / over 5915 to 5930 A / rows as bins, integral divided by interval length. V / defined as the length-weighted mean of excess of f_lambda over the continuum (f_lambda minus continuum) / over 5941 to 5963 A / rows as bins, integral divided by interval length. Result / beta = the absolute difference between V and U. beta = 1.1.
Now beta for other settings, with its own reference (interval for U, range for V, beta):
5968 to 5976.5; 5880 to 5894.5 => 1.3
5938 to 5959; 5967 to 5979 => 2.2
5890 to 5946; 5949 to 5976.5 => 0.2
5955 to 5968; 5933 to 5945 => 0.6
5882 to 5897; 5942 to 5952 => 2.1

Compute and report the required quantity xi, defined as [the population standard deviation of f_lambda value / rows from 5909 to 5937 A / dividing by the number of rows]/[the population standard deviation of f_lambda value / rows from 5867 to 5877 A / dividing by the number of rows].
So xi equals 0.88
